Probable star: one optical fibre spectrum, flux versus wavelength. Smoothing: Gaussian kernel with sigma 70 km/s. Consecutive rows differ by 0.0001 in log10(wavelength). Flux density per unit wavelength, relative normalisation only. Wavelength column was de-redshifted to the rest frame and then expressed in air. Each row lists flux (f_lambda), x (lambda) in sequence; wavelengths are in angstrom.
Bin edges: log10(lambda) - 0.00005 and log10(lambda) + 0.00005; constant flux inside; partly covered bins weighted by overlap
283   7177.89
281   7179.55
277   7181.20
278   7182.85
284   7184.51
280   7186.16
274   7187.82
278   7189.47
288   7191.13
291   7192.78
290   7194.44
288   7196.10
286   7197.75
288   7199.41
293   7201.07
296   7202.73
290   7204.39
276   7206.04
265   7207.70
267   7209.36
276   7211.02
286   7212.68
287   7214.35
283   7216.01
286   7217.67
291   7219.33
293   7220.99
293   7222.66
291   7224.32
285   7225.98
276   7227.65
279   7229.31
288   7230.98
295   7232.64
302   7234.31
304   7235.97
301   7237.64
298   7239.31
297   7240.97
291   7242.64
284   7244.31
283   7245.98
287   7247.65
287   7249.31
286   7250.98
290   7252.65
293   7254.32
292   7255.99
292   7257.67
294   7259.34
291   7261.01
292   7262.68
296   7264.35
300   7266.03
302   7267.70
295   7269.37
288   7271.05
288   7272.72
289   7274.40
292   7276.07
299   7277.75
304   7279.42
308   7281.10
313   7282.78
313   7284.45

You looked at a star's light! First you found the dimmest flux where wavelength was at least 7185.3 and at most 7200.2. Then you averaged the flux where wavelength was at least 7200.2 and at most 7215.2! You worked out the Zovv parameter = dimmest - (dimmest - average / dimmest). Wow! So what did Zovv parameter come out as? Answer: 1.03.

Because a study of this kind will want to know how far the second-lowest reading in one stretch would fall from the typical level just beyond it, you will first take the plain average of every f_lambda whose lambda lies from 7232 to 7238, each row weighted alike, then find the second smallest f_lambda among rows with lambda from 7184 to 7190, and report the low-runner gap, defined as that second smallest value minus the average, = -22.5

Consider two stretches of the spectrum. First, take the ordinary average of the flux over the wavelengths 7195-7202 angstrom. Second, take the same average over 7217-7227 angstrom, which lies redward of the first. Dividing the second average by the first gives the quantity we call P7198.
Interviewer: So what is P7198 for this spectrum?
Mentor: 1.00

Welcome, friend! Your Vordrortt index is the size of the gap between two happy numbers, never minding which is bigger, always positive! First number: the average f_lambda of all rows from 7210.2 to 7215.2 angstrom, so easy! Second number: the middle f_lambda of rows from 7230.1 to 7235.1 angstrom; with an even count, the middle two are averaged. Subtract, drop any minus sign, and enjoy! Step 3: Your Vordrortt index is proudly 12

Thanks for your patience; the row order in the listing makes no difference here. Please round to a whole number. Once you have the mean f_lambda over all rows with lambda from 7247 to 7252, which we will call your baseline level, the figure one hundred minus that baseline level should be -187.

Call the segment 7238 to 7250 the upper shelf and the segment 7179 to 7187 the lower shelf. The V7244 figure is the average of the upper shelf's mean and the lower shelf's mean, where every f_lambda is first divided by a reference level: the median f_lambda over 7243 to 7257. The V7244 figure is 0.99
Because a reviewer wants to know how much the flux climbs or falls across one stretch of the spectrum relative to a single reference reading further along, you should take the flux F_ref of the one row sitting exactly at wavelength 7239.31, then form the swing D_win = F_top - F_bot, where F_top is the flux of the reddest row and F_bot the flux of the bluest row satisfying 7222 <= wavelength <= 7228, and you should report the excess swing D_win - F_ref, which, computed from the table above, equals -315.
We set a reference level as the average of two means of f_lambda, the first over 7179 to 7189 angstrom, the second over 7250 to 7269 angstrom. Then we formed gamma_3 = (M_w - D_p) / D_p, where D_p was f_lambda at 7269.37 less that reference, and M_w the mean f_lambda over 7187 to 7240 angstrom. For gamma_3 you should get 32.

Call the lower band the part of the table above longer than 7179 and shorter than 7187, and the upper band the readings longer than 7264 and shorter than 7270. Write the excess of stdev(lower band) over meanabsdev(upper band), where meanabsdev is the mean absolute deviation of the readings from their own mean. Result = 0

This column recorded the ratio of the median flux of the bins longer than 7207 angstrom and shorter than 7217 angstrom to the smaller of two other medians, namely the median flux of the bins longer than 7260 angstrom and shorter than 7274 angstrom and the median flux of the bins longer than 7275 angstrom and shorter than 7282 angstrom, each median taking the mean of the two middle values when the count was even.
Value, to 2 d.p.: 0.95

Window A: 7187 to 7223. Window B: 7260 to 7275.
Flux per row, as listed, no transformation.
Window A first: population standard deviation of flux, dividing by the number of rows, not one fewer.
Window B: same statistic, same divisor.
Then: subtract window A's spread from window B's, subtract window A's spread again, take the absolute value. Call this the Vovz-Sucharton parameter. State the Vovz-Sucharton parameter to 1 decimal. 11.8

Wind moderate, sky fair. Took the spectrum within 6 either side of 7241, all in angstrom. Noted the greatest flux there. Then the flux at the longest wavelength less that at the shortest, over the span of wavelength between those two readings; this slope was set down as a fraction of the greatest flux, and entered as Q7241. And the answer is -0.0069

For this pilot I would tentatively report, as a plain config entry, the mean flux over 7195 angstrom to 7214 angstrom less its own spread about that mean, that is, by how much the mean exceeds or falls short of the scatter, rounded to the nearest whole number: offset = 273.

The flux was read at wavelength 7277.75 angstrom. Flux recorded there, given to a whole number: 299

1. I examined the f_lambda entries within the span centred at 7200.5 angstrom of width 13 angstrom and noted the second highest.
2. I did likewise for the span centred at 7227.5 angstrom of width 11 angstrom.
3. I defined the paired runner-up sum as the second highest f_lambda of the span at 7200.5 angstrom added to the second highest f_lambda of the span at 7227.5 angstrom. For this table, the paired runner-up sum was 586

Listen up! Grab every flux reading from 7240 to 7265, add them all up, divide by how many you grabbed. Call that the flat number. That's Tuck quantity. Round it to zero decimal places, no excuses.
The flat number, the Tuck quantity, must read 290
